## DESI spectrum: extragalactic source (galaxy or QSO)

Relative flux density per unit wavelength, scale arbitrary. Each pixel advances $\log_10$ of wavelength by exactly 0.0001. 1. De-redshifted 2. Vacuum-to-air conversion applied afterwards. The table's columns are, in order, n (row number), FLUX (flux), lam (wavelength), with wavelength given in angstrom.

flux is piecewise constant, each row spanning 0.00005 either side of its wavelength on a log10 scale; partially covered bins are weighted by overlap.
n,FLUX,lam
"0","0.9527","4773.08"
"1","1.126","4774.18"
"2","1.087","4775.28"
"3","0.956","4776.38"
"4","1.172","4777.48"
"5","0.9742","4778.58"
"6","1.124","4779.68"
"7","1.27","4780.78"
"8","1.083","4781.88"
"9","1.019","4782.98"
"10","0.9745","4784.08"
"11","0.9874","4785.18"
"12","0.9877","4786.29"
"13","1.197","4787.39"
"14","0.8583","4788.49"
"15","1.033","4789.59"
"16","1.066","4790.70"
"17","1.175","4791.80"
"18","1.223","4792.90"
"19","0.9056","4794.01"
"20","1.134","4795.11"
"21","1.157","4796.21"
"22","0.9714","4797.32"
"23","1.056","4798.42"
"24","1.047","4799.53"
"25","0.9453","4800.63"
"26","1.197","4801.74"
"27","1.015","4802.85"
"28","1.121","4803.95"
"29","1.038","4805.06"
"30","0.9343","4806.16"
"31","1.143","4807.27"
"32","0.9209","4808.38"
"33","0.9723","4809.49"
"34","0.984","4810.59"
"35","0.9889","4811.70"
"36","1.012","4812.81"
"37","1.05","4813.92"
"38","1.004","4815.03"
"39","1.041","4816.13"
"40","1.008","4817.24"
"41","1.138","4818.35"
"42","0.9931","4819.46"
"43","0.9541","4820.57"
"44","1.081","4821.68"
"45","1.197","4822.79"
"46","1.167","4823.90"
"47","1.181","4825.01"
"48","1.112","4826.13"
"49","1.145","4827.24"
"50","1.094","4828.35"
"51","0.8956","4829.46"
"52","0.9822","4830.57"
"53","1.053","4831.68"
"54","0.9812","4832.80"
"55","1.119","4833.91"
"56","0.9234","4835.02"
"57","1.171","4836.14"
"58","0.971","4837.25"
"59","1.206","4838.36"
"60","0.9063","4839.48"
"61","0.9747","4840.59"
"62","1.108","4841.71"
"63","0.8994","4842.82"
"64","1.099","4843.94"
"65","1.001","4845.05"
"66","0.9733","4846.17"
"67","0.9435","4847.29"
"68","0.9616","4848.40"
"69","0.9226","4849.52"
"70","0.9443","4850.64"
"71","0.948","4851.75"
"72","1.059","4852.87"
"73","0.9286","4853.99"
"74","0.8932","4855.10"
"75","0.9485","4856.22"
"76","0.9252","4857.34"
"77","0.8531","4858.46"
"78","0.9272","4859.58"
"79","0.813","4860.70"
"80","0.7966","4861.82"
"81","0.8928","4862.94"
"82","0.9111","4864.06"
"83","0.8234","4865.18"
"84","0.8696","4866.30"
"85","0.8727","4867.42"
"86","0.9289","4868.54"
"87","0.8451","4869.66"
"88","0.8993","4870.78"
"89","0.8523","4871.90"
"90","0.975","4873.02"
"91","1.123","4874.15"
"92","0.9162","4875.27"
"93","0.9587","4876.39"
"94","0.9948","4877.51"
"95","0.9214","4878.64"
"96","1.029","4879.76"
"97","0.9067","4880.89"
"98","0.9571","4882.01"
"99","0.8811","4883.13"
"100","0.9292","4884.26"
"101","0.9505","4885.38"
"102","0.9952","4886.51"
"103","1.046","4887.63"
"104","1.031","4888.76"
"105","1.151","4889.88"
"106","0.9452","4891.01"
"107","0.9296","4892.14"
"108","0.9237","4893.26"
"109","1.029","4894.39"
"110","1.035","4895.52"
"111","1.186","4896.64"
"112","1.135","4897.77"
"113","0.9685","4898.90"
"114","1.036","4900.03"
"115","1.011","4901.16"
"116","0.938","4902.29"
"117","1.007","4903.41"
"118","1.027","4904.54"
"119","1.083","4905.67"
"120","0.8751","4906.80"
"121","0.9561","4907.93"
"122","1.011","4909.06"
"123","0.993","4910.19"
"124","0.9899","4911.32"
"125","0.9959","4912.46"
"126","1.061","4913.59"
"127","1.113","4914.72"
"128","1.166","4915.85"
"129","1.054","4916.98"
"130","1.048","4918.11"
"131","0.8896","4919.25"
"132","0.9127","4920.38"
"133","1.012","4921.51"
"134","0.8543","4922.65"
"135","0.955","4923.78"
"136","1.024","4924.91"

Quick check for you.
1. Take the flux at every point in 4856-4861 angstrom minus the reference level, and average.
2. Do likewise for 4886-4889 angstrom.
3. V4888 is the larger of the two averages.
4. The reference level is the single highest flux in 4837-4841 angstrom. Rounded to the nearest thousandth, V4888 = -0.182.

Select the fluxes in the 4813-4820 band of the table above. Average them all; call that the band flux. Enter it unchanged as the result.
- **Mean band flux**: 1.04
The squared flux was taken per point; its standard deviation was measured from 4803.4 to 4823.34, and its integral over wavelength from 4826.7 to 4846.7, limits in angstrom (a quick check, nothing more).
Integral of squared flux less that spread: 21.2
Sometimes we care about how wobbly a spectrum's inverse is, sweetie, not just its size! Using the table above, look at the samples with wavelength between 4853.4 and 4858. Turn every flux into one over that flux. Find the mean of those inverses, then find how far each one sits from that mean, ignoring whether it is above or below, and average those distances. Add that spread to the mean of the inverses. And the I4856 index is 1.10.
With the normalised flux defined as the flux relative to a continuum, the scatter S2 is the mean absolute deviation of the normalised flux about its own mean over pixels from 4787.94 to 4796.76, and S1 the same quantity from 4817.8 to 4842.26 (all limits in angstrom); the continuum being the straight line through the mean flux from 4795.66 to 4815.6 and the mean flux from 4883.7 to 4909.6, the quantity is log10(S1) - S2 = -1.16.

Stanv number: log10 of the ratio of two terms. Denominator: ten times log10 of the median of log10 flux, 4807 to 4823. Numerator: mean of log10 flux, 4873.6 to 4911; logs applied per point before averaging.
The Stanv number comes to -3.9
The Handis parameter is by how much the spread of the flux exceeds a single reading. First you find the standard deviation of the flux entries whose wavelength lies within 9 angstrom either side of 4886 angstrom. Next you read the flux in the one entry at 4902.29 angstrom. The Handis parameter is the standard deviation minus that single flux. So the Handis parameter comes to -0.87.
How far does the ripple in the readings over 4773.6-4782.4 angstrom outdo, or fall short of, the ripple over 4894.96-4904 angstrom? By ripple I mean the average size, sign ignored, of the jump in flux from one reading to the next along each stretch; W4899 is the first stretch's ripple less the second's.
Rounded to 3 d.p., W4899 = 0.066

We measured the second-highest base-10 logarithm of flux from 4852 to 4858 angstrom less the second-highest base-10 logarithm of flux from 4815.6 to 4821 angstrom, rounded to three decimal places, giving -0.040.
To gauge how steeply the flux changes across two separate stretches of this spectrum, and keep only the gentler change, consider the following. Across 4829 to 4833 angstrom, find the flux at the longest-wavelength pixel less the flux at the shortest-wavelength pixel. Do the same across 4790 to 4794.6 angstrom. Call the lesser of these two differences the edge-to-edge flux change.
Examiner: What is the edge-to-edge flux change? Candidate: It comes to -0.16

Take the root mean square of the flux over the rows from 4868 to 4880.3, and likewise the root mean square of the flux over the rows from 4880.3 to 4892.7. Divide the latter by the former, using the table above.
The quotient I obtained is 1.03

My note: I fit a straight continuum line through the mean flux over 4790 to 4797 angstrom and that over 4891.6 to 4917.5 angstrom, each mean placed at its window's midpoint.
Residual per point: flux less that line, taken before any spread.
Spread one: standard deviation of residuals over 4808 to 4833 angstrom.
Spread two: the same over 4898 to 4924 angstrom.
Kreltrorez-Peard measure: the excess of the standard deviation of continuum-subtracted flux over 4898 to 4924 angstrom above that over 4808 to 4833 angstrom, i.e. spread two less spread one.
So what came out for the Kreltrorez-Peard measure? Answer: -0.011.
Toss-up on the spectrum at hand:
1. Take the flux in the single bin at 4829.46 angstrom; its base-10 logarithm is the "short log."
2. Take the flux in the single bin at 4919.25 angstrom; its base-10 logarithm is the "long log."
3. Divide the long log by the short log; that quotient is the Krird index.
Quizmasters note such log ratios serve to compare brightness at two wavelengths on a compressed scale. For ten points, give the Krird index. 1.1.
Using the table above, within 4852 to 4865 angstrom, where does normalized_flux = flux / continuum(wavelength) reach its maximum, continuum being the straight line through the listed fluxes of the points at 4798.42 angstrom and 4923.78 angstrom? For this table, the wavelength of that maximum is 4852.87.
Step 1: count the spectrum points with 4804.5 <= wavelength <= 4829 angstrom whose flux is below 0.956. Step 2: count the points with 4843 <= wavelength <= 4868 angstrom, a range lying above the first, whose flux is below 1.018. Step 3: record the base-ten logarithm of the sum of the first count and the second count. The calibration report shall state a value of 1.36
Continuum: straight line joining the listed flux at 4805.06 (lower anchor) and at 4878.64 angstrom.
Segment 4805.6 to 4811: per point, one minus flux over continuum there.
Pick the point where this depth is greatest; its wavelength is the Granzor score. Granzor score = 4808.38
